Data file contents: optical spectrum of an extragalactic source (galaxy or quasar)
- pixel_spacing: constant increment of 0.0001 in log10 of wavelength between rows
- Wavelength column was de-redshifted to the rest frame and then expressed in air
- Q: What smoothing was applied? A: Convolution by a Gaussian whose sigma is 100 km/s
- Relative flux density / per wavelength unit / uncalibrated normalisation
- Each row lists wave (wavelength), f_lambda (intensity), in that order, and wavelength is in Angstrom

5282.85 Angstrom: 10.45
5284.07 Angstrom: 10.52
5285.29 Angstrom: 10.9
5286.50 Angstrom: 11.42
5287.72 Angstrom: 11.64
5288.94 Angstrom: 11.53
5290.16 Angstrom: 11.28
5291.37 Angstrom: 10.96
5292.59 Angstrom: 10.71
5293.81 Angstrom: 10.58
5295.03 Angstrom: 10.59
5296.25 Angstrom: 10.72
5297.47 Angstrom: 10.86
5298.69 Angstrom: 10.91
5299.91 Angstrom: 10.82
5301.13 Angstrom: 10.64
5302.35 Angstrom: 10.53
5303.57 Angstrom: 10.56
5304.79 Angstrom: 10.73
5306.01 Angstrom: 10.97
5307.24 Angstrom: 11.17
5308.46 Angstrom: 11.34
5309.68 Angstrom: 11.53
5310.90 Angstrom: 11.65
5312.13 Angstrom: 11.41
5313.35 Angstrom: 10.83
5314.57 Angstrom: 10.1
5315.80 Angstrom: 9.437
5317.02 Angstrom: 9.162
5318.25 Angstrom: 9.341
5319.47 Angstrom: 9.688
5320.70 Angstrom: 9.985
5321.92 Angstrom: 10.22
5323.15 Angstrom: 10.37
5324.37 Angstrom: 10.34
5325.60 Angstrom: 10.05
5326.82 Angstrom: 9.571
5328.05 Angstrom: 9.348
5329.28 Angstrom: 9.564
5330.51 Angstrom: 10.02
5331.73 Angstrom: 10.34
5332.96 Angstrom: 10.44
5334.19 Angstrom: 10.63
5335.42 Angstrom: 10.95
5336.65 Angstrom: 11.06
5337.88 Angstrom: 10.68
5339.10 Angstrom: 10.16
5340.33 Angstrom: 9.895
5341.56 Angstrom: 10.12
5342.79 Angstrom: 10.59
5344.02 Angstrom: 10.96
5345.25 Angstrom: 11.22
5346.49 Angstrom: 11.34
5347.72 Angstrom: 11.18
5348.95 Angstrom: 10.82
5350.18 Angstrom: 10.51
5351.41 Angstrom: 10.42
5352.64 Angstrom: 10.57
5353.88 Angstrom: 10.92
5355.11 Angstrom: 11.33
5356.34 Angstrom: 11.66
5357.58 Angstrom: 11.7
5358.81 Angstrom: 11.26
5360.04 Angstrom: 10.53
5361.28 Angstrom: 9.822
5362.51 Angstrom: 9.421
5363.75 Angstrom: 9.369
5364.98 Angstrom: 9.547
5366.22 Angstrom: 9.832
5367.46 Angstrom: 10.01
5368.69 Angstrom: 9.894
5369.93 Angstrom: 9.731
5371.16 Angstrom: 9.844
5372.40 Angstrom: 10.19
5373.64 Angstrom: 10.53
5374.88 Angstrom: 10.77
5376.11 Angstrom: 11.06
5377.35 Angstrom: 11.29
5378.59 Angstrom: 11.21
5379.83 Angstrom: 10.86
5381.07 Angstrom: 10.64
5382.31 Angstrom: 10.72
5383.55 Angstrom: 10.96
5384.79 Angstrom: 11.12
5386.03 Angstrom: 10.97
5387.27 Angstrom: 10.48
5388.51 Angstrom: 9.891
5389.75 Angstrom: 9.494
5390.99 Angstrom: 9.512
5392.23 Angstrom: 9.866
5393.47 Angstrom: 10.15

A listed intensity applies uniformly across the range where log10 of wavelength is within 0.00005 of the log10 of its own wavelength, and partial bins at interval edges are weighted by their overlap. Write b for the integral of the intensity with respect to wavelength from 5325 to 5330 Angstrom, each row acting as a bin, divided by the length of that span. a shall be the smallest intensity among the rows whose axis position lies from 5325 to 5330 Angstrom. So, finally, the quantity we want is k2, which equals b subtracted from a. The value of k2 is -0.3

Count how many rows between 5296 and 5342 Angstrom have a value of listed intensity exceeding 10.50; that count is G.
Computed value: 19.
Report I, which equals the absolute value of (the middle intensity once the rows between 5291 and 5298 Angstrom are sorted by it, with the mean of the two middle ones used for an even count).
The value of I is 10.7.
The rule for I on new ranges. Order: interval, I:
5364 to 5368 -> 9.8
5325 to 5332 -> 9.8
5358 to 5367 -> 9.8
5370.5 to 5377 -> 10.5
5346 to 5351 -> 11.0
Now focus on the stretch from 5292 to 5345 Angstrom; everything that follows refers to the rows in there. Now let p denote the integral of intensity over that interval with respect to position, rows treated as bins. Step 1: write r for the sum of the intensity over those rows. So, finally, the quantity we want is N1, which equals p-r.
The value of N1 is 105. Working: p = 554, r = 450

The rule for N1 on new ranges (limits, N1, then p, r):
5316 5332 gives 29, 157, 128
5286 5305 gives 33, 207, 174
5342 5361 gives 43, 208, 165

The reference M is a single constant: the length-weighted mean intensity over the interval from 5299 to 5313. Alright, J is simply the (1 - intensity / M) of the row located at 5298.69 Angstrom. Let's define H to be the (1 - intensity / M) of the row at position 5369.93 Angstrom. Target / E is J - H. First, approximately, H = 0.117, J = 0.01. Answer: -0.11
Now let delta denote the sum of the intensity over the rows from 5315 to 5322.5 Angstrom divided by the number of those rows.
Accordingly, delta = 9.6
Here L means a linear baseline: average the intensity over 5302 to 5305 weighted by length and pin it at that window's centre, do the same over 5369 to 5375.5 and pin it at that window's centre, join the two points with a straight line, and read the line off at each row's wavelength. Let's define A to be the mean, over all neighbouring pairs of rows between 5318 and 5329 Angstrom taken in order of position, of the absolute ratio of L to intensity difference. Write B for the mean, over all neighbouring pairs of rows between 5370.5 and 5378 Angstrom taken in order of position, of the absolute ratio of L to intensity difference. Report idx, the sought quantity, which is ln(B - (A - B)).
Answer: -3.62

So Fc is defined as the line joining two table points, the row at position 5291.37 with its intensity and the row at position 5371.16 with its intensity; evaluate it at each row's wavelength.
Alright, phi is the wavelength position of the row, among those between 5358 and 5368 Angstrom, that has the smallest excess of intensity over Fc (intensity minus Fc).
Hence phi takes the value 5363.75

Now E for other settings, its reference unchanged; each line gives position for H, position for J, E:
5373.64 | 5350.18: 0.00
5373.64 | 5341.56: 0.04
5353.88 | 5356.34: -0.07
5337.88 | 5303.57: 0.01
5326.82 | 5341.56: -0.05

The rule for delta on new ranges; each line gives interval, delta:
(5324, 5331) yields 9.8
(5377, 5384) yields 10.9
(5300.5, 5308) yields 10.8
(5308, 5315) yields 11.1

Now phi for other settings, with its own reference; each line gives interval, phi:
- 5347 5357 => 5351.41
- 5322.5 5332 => 5328.05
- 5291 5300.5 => 5293.81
